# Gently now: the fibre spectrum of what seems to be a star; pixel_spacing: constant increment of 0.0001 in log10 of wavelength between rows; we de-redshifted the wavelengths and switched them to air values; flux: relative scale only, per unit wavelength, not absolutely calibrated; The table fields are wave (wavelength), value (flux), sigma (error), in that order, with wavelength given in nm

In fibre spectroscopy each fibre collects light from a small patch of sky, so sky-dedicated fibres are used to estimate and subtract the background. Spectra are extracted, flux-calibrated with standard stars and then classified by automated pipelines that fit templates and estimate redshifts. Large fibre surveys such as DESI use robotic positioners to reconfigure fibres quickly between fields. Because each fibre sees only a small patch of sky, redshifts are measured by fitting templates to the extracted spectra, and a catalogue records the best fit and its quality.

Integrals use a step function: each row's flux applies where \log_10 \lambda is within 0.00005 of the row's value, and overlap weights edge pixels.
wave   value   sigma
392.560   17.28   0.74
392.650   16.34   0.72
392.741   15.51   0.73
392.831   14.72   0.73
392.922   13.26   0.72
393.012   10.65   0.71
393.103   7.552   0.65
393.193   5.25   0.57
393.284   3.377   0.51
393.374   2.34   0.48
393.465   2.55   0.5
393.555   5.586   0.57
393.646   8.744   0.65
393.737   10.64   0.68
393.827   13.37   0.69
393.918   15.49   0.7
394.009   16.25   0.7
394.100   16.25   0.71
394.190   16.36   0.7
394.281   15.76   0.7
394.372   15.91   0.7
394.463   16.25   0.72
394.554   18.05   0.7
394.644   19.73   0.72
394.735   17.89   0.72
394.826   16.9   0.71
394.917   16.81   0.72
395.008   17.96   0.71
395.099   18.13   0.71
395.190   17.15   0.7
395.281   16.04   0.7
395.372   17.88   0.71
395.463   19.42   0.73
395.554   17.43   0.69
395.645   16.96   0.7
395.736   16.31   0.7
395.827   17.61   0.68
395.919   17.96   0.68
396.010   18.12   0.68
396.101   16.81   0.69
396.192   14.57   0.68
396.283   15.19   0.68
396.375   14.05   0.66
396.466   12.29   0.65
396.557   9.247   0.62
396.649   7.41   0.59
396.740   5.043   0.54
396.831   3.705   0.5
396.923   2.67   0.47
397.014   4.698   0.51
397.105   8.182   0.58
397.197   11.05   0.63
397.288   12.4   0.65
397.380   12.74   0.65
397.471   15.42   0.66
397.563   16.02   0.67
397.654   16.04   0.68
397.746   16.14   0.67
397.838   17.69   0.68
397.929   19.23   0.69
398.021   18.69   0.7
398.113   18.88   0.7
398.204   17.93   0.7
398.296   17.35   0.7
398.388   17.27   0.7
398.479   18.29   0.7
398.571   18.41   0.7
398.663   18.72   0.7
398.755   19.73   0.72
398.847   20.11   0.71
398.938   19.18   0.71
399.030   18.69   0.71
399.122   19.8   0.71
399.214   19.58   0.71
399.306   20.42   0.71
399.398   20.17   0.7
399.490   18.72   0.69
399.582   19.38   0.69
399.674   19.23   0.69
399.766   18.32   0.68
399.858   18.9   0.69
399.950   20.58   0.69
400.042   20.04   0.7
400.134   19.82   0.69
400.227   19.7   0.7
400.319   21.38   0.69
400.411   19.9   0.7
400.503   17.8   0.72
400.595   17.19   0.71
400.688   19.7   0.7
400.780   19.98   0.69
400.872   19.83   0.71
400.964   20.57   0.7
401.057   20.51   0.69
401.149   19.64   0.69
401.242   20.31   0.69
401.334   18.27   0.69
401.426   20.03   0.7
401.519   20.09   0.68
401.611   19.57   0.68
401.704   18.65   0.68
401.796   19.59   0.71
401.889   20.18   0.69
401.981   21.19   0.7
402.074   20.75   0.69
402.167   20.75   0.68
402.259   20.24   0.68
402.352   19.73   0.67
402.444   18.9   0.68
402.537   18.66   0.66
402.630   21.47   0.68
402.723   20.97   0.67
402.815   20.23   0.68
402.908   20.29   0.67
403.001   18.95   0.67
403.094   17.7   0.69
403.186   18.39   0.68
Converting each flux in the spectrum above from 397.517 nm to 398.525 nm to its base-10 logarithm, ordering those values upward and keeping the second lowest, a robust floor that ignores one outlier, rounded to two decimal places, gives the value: 1.21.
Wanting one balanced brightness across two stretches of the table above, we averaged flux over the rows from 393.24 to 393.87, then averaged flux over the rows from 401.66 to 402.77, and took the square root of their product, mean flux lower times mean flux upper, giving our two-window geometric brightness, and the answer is 11.6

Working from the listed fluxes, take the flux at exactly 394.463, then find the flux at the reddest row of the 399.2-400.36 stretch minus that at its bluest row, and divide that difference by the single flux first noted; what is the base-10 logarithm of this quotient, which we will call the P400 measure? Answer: -1.0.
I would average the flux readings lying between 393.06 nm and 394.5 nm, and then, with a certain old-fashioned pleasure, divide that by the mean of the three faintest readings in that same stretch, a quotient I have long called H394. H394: 3.9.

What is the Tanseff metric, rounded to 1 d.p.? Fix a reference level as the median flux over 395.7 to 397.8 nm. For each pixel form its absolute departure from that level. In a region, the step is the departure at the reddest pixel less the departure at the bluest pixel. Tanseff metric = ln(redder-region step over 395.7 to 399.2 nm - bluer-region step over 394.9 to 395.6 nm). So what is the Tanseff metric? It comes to 1.1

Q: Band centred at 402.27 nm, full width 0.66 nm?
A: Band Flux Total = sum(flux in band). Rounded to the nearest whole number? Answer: 140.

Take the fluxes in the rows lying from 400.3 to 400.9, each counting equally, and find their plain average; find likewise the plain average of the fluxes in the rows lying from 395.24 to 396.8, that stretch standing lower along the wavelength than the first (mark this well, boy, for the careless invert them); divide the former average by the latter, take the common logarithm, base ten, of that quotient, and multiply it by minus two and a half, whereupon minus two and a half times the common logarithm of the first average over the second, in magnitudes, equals -0.29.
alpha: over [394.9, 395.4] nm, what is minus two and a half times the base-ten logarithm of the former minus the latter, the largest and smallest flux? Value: -0.80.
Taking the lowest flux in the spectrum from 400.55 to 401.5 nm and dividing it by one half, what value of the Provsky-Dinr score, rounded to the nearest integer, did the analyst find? 34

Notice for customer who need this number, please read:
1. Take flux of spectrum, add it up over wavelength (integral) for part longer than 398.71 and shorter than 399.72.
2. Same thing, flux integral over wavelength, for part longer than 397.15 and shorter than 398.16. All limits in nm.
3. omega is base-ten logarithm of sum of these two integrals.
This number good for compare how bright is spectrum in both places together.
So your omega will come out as 1.55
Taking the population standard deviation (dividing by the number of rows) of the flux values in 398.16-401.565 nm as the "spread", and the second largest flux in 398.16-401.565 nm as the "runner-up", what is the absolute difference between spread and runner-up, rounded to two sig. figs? 20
